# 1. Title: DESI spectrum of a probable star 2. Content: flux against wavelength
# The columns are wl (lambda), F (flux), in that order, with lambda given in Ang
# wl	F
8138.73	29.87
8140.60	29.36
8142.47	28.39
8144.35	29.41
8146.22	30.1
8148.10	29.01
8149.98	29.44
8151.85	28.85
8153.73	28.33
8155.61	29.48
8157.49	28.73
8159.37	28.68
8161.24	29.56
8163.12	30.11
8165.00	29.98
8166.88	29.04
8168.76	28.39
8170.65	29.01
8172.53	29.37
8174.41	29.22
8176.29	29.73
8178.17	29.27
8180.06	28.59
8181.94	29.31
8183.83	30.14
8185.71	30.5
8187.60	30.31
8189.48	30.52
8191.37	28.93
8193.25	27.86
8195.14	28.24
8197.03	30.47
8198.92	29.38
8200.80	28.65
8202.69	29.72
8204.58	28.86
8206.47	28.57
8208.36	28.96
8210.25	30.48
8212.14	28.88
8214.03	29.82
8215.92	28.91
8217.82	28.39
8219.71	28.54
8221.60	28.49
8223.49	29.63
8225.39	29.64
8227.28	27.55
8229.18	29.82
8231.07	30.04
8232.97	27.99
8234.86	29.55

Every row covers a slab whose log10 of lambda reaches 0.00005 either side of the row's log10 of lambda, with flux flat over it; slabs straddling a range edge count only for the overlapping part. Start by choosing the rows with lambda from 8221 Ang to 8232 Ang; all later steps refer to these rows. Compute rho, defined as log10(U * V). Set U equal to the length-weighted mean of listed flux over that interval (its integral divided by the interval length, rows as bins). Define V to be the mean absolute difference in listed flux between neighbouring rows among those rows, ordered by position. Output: 1.52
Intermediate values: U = 29.2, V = 1.15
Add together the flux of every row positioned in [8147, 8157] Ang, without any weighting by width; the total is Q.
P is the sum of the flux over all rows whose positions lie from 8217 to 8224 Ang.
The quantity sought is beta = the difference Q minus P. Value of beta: 30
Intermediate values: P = 115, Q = 145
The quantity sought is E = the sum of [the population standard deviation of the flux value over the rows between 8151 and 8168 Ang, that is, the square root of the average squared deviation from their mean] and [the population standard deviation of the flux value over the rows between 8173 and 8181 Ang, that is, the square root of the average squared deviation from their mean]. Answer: 1.0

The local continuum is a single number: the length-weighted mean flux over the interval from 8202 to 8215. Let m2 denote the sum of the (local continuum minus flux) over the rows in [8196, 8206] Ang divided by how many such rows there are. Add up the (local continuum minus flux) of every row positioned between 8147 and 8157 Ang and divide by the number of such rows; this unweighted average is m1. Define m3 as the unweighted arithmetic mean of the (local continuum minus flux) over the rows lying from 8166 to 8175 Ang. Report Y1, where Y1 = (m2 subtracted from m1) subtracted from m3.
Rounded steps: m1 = 0.3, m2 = -0.09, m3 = 0.3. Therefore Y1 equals -0.08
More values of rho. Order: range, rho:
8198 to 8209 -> 1.29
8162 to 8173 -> 1.20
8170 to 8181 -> 1.10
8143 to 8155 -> 1.29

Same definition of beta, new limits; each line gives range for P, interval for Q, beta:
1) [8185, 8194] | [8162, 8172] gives -2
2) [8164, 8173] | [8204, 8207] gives -88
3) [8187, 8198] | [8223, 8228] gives -90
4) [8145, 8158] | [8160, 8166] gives -114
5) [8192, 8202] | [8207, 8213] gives -56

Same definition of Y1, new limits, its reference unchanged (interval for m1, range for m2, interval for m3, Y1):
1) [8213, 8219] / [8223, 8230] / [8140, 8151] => -0.08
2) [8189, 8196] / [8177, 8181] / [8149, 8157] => 0.26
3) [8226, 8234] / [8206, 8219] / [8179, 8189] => -0.74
